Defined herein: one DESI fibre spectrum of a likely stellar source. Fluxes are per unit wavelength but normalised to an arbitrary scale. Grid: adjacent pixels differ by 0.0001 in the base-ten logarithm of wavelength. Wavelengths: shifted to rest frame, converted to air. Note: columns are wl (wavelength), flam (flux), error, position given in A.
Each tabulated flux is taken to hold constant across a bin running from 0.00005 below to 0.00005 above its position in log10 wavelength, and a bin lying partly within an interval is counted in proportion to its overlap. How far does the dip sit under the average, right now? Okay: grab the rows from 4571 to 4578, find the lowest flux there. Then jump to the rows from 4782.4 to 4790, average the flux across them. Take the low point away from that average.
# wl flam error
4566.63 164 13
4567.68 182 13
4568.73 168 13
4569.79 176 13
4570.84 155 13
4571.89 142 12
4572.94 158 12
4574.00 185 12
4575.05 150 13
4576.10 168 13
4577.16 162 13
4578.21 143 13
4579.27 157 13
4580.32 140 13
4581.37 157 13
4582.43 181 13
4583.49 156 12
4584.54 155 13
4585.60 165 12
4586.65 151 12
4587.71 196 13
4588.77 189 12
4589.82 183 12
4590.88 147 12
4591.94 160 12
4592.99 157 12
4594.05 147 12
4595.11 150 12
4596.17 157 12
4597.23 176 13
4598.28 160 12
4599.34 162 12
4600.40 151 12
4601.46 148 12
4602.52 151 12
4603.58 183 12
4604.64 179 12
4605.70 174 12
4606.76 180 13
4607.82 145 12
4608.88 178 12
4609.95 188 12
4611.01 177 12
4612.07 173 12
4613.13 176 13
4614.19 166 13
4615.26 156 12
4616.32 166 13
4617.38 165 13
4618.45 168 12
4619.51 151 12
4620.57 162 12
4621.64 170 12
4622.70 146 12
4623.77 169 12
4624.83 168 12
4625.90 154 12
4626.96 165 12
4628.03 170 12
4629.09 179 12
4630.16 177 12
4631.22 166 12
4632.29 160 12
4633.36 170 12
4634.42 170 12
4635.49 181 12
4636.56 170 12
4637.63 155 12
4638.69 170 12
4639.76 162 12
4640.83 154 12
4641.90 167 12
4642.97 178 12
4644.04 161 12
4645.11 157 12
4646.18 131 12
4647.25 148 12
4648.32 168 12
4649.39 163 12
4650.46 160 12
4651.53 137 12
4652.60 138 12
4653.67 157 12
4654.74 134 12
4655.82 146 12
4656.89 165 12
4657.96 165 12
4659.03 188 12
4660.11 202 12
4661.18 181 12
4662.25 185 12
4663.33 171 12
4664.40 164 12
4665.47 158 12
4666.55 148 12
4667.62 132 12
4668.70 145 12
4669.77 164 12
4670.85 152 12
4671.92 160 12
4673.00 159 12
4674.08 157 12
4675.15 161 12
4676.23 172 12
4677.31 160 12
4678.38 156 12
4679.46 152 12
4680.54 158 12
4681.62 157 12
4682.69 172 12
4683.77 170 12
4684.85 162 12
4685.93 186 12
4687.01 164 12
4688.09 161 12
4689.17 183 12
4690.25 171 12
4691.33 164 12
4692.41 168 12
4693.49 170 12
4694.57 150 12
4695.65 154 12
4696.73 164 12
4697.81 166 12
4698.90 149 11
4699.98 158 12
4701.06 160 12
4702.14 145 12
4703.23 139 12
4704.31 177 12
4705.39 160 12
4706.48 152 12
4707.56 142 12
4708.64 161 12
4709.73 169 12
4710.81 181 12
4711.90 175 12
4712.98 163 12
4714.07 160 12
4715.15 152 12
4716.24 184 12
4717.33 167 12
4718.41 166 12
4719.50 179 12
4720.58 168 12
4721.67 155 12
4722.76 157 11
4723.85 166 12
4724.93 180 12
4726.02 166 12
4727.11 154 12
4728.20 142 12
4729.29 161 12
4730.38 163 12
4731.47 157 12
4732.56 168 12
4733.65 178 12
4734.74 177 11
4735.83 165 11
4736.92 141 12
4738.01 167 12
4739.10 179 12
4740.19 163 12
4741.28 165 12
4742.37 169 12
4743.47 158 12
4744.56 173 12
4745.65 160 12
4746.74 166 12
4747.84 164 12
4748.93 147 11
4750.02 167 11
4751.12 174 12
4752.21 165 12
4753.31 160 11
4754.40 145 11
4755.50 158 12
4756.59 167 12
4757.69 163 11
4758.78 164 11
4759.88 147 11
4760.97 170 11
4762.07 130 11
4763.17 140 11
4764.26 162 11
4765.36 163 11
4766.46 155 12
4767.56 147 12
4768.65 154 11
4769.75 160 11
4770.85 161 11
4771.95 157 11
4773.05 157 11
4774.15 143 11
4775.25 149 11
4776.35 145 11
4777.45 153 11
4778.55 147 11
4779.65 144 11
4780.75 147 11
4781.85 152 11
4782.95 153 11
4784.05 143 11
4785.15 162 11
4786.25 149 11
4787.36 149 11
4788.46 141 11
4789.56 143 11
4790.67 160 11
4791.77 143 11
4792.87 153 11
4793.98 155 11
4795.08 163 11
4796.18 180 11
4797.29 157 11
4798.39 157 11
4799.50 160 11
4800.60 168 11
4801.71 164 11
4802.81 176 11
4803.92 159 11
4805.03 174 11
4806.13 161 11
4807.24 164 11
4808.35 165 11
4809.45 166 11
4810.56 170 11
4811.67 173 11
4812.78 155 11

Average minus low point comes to 7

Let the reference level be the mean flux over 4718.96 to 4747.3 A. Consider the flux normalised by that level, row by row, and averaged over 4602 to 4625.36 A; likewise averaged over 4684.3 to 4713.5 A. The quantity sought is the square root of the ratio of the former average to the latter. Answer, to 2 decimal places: 1.02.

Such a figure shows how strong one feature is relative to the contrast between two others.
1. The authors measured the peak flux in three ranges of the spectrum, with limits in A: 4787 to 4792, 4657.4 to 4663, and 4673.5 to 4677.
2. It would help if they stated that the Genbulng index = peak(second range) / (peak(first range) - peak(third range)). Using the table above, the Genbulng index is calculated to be -17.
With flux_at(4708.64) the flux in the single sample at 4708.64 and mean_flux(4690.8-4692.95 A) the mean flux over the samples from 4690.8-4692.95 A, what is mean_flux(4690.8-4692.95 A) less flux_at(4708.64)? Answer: 5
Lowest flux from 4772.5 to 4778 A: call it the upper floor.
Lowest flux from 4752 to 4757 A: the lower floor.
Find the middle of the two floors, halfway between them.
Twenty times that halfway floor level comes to 2880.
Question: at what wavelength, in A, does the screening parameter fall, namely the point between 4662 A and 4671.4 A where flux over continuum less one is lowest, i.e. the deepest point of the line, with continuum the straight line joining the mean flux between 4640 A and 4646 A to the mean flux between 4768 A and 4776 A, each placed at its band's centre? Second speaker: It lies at 4667.62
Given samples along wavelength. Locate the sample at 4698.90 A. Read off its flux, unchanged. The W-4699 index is 149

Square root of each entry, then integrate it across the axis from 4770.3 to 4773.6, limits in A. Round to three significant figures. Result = 41.5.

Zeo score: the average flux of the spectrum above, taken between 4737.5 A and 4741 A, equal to 170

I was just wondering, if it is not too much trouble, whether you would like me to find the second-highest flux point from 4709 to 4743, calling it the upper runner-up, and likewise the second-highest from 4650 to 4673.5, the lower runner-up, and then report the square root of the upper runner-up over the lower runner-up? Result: 0.98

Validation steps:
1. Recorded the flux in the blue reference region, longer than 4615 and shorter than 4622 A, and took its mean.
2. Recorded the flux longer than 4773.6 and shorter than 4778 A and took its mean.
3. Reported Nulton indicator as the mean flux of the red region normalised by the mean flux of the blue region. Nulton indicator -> 0.91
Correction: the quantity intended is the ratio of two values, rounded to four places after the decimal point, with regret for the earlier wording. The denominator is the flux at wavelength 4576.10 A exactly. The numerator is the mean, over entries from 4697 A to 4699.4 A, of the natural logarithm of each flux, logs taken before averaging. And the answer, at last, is 0.0301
